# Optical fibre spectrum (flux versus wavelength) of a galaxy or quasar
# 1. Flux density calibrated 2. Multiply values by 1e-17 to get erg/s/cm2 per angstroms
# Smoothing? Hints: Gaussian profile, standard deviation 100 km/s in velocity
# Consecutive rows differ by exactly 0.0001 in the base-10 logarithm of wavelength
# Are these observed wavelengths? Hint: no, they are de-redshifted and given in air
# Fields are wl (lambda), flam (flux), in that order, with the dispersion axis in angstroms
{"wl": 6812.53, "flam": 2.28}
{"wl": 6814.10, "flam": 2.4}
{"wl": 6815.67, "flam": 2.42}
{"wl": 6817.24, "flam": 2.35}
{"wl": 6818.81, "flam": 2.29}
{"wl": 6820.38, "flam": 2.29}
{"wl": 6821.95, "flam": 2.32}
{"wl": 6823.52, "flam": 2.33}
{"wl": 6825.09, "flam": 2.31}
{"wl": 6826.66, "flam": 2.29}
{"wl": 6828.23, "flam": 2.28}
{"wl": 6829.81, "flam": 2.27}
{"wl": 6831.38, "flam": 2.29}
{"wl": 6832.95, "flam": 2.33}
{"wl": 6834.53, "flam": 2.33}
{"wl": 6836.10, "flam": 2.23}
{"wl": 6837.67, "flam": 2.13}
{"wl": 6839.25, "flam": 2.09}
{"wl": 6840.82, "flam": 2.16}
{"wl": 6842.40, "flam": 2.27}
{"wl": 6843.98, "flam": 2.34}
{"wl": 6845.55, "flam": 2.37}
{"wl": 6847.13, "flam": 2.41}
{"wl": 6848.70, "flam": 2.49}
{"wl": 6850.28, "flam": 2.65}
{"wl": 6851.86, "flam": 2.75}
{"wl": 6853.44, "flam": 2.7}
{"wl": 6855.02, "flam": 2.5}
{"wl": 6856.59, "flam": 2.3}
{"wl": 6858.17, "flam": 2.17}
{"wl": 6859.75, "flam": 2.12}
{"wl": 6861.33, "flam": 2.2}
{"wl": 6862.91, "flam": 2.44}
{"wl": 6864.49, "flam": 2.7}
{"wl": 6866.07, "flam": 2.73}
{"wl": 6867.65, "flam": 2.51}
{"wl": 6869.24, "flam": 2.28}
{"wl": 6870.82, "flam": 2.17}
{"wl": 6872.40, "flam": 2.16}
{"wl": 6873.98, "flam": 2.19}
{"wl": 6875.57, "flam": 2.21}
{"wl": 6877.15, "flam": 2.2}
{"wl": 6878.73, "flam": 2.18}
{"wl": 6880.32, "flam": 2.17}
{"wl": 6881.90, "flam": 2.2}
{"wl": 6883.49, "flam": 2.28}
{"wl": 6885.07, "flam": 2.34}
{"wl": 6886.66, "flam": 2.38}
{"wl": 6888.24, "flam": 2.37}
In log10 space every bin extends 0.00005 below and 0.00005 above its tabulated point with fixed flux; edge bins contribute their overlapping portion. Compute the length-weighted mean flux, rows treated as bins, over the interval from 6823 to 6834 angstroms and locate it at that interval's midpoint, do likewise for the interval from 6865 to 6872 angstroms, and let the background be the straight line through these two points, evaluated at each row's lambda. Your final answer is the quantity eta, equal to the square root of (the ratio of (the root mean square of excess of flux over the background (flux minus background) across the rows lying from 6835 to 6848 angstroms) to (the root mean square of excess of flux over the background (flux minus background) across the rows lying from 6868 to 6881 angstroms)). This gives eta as 0.7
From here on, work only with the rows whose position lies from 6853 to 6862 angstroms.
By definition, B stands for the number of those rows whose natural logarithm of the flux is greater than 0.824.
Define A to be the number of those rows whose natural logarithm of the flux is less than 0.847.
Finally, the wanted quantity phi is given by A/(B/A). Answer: 5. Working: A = 4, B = 3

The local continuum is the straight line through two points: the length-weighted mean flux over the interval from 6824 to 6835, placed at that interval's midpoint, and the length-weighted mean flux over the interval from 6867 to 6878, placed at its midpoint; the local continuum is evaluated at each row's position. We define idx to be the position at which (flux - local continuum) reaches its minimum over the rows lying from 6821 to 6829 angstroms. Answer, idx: 6828.23 angstroms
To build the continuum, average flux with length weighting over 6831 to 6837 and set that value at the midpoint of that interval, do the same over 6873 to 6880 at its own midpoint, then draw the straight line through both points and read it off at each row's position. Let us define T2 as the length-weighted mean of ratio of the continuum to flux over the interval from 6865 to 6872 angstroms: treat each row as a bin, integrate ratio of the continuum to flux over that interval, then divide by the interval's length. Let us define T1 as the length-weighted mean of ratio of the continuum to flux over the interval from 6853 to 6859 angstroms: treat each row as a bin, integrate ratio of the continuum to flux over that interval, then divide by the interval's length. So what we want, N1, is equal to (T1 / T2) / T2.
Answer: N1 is 1.11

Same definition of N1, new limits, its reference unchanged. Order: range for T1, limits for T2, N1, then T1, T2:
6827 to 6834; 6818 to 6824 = 0.99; 1.00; 1.01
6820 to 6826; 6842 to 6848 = 1.08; 1.00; 0.96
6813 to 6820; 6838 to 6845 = 0.94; 0.99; 1.03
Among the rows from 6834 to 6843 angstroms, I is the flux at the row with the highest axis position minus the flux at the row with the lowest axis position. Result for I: -0.06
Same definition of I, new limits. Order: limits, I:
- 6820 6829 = -0.01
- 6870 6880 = 0.01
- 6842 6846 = 0.10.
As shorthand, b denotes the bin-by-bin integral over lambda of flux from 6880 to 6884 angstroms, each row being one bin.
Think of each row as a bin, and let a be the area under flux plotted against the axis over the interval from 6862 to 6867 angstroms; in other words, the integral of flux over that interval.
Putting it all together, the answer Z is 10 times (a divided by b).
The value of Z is 14.7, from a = 13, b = 8.9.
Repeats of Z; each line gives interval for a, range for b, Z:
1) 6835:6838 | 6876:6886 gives 3.0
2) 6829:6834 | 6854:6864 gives 5.0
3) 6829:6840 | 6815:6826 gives 9.6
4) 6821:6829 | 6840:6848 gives 10.0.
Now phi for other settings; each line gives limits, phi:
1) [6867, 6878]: 18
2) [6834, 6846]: 12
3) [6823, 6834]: 8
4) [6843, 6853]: 0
